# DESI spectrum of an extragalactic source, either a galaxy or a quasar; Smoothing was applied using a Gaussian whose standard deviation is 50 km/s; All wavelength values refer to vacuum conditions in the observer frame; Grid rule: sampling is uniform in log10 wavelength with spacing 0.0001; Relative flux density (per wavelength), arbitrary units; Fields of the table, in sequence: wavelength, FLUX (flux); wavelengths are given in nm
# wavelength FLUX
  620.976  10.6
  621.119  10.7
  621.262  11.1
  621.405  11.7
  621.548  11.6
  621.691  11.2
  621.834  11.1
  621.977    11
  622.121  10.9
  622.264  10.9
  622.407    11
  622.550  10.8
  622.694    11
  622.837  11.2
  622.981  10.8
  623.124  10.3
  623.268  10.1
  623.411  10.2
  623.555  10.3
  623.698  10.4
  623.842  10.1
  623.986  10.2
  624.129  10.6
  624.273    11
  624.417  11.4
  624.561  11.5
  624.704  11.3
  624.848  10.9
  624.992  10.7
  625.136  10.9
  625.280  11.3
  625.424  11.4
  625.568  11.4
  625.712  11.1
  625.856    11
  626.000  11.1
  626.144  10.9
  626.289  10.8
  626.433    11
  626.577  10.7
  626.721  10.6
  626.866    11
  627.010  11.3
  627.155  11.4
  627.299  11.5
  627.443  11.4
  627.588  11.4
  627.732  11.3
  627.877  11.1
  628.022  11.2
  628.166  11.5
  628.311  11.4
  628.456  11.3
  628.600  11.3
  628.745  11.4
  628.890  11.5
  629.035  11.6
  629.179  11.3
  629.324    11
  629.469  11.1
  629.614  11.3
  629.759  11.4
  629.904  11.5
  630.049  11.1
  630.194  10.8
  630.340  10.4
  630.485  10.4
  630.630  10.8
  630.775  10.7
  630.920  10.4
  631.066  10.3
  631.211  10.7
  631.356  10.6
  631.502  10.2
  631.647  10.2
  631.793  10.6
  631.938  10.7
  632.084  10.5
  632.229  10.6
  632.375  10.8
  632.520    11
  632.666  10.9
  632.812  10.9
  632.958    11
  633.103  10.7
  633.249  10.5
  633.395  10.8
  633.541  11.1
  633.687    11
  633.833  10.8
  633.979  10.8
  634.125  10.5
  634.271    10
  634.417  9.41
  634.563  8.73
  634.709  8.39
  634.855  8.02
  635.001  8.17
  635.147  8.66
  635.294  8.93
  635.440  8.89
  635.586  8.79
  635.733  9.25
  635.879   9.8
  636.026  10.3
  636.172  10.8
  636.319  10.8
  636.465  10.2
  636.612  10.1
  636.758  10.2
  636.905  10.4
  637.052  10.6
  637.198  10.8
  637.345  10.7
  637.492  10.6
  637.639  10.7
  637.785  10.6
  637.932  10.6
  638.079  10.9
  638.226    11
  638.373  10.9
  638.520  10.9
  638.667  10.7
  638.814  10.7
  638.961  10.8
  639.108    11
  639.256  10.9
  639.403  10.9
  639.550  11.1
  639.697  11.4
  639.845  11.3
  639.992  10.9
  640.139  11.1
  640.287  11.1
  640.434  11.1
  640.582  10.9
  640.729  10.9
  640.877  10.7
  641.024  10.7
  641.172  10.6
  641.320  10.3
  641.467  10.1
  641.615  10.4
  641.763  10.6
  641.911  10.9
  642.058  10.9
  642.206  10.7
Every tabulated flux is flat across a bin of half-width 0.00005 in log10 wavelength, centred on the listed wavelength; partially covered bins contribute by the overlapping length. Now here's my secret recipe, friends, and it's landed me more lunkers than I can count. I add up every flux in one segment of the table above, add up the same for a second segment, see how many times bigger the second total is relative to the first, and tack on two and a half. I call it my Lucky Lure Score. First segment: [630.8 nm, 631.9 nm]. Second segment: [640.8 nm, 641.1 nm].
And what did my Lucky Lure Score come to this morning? 2.8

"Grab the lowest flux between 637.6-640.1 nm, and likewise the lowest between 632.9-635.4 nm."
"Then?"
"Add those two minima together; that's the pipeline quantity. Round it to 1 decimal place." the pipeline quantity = 18.6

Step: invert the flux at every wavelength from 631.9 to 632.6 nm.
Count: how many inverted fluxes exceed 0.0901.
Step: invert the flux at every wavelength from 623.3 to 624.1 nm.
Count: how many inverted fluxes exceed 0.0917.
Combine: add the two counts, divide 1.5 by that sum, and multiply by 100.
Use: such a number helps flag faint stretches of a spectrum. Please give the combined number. 15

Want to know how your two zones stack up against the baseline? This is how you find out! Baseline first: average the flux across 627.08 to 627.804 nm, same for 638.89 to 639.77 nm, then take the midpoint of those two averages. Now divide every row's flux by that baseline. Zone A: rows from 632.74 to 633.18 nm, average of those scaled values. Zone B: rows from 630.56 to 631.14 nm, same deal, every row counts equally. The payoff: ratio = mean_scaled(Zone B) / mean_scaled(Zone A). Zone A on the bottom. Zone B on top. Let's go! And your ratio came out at 0.97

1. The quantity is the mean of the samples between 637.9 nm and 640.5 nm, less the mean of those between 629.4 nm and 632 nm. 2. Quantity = 0.23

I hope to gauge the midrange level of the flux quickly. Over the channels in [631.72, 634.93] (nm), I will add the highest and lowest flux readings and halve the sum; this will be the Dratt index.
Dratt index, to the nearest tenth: 9.6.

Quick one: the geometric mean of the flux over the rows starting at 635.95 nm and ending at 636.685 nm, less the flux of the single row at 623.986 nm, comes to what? 0.2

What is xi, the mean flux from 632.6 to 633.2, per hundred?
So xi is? 0.109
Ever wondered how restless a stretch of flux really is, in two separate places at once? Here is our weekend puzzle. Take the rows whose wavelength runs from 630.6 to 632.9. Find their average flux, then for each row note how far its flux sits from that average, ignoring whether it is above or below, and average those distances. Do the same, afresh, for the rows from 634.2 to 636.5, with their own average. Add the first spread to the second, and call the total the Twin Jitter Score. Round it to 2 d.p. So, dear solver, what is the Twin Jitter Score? 0.95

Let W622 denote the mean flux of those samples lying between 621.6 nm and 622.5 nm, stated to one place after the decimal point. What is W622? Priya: 11.0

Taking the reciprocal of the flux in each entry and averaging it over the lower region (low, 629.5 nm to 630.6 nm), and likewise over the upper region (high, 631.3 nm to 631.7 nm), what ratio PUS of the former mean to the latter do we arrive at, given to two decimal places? 0.94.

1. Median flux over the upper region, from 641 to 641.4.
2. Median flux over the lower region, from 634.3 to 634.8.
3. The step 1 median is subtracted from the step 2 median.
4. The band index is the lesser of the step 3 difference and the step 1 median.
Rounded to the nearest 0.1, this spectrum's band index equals -1.9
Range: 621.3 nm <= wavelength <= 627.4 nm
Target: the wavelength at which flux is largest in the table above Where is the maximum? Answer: 621.405 nm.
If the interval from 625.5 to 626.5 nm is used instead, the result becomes 625.568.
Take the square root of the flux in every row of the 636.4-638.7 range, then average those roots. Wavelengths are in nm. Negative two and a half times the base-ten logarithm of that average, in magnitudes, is -1.28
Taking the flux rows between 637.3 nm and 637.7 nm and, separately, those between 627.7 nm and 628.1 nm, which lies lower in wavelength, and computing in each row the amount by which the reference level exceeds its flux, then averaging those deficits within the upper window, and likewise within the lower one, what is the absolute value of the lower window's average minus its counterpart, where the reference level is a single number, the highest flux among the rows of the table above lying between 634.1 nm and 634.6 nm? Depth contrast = 0.53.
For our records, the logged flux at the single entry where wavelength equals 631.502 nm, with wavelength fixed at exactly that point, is 10.2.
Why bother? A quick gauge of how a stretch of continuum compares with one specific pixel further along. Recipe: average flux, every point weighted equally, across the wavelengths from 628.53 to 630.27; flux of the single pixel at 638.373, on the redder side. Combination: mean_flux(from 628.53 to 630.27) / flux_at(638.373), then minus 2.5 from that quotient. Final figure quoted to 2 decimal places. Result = -1.47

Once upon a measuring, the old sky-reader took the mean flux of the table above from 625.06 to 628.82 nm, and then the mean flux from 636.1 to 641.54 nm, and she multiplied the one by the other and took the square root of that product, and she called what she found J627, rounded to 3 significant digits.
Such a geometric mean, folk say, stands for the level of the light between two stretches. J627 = 11.0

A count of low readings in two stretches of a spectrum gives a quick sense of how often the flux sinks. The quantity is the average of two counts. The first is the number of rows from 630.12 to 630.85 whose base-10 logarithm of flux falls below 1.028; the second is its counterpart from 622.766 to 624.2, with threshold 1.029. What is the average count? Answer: 5.0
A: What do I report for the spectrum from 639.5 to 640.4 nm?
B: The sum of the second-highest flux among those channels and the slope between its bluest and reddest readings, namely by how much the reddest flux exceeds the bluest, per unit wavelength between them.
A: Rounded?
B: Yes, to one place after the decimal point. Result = 11.3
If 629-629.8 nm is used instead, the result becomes 11.1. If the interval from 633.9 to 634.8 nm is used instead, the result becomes 7.2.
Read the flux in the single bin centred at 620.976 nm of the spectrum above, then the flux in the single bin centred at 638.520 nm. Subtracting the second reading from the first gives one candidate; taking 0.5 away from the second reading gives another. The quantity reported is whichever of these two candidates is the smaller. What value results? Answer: -0.3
